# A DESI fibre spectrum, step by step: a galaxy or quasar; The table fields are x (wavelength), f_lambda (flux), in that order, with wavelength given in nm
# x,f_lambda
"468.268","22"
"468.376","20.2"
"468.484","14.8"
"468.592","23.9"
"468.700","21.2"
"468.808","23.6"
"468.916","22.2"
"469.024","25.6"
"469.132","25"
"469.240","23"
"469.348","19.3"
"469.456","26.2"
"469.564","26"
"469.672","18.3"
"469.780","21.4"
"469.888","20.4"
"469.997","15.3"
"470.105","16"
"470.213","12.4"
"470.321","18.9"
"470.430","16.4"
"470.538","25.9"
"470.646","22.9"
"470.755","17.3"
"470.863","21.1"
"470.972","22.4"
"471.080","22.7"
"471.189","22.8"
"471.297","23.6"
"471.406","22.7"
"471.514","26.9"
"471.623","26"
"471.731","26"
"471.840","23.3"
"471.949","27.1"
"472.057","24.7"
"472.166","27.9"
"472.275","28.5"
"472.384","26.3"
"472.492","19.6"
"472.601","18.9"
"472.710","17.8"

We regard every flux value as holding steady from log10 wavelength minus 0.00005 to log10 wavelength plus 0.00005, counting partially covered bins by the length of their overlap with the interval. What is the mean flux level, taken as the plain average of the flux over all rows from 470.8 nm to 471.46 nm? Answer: 22.5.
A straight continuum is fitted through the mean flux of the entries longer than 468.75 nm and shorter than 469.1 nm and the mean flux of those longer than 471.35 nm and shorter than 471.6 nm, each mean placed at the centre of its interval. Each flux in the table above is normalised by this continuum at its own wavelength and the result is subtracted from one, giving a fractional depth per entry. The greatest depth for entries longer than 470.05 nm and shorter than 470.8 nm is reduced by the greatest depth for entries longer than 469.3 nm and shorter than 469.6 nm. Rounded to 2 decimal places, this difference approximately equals 0.30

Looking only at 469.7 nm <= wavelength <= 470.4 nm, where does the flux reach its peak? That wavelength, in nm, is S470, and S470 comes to 469.780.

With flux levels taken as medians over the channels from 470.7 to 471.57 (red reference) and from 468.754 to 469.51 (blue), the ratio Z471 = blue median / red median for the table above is 1.0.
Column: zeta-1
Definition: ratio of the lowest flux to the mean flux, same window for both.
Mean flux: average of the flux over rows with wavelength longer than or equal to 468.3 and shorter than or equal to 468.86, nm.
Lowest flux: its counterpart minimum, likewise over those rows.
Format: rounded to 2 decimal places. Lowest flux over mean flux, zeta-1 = 0.71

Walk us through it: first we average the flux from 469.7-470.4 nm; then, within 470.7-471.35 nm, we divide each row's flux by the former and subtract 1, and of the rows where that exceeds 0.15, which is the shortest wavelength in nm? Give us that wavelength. 470.863 nm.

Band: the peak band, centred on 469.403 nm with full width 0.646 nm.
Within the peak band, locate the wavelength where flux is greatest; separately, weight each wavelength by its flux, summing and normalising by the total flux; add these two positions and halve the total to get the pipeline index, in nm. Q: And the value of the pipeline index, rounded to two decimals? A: 469.43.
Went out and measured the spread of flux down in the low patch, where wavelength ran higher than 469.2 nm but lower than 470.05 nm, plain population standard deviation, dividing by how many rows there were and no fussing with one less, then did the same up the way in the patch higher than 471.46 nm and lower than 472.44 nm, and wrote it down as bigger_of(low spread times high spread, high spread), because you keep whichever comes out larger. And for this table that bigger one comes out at 5.3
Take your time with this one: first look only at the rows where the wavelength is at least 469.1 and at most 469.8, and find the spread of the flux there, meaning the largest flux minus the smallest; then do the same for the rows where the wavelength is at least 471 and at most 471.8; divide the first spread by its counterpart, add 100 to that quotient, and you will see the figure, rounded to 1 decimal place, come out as 101.9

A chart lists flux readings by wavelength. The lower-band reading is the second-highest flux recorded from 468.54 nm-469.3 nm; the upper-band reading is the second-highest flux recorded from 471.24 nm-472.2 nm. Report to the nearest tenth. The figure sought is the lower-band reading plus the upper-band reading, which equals 52.1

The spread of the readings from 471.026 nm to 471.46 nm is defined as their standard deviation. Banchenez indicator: 0.4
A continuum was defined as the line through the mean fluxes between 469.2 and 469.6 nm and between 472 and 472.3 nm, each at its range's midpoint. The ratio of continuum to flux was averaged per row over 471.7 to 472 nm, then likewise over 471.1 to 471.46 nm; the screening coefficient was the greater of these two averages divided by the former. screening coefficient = 1.07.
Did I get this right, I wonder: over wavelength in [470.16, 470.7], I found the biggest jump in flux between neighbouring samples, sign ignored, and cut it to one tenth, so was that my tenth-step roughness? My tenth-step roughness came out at 0.95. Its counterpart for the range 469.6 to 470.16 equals 0.51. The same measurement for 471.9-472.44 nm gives 0.32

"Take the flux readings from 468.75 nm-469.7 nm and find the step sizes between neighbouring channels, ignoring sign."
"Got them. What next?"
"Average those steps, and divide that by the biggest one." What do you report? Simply 0.42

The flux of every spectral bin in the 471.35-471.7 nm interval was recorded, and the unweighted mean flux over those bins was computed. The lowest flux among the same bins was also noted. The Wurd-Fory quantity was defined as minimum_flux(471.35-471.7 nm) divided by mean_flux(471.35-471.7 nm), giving 0.90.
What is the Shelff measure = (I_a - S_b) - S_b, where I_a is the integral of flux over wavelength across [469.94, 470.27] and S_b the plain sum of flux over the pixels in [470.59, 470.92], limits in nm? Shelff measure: -118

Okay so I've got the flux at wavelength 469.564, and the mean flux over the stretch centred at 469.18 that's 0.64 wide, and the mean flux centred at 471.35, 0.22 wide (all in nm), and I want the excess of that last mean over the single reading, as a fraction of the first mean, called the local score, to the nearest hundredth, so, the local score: -0.12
